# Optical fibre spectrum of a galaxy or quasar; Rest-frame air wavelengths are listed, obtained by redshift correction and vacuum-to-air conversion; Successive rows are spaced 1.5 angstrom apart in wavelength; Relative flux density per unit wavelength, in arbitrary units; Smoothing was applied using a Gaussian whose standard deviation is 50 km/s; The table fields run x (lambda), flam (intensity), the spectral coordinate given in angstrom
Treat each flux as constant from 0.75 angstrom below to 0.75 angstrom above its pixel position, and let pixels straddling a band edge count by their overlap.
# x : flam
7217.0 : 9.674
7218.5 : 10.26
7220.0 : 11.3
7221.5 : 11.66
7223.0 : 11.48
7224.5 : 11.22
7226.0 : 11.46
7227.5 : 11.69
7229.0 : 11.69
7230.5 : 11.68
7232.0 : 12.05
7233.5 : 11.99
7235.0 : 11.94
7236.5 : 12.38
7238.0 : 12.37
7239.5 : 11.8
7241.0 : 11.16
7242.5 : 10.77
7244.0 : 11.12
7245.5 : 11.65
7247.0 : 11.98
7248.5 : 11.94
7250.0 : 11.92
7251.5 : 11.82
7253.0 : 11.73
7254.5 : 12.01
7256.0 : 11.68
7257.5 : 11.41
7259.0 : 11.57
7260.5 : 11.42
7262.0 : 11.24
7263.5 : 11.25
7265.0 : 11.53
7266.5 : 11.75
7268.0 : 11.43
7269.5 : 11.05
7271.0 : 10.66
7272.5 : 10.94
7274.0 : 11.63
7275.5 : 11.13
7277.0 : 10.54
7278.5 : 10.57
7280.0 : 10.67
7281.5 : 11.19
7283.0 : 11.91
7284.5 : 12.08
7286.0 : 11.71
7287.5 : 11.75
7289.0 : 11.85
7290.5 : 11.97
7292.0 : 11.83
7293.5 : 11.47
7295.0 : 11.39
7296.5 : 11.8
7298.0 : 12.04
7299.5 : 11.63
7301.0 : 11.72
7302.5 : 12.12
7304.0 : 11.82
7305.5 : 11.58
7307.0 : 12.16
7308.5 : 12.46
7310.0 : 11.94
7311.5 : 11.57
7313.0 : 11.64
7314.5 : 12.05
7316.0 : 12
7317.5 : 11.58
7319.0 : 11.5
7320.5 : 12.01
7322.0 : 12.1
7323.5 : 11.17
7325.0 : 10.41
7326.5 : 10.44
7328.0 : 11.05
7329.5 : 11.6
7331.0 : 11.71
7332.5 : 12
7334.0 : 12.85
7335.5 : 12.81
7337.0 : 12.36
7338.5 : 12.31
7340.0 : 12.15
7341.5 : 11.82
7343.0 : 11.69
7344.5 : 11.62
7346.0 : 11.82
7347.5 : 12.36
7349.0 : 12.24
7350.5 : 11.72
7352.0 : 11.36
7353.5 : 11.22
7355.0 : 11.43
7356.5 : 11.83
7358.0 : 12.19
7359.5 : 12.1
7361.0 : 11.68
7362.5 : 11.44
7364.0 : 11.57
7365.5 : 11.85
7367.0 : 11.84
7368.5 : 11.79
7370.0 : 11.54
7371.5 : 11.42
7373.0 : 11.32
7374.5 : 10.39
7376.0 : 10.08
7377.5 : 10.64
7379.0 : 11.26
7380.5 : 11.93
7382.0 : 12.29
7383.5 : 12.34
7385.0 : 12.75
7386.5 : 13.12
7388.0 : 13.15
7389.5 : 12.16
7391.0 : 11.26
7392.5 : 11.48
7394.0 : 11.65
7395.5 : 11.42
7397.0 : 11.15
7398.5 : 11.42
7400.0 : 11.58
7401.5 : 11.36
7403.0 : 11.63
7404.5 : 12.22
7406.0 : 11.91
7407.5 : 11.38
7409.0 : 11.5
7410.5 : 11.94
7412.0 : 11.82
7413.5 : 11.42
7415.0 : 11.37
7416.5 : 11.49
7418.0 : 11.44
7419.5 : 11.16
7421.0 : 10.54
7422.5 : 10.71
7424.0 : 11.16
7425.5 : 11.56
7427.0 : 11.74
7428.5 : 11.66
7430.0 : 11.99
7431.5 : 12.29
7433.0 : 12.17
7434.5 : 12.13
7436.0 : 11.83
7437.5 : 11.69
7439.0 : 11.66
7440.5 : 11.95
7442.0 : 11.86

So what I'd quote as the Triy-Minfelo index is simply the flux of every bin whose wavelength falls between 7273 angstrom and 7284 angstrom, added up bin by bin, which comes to 78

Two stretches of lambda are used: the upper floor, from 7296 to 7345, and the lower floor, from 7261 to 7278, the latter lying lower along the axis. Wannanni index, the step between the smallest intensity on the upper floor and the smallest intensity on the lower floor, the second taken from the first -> -0.1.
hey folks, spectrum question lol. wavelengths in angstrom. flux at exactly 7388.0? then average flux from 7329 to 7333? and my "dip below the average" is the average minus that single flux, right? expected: -1.4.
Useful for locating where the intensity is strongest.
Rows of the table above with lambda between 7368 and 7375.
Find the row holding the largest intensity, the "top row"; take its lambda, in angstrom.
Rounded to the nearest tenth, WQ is 7368.5 angstrom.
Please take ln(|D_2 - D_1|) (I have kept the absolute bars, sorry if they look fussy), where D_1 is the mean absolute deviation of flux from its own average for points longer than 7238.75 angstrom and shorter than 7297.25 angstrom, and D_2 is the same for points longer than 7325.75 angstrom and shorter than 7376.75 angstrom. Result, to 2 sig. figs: -2.7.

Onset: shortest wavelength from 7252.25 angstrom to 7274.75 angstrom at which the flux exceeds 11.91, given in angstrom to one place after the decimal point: 7254.5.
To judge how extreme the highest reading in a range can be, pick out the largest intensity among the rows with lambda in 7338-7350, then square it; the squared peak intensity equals 153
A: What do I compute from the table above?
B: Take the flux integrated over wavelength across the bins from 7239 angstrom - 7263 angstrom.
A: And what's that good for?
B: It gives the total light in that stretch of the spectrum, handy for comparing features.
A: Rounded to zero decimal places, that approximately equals 278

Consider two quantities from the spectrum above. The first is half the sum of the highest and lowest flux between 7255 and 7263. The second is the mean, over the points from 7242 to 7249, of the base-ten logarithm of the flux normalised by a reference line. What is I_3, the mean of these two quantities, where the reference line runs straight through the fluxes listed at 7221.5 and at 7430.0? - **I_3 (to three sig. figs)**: 5.73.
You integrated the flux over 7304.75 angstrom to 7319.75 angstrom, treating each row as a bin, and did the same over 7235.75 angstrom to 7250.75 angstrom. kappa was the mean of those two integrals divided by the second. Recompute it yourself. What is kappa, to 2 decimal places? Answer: 1.01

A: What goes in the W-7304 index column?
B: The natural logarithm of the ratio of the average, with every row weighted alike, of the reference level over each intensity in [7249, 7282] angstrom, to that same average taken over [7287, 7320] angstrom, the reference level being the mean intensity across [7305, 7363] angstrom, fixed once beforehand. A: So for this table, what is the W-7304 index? 0.043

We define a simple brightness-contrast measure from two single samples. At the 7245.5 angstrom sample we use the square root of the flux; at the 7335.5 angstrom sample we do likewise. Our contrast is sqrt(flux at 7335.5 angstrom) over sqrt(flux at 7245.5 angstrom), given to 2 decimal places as 1.05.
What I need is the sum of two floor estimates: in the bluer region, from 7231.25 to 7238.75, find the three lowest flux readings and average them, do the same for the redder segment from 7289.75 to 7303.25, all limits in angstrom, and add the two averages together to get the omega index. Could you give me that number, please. 23.5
